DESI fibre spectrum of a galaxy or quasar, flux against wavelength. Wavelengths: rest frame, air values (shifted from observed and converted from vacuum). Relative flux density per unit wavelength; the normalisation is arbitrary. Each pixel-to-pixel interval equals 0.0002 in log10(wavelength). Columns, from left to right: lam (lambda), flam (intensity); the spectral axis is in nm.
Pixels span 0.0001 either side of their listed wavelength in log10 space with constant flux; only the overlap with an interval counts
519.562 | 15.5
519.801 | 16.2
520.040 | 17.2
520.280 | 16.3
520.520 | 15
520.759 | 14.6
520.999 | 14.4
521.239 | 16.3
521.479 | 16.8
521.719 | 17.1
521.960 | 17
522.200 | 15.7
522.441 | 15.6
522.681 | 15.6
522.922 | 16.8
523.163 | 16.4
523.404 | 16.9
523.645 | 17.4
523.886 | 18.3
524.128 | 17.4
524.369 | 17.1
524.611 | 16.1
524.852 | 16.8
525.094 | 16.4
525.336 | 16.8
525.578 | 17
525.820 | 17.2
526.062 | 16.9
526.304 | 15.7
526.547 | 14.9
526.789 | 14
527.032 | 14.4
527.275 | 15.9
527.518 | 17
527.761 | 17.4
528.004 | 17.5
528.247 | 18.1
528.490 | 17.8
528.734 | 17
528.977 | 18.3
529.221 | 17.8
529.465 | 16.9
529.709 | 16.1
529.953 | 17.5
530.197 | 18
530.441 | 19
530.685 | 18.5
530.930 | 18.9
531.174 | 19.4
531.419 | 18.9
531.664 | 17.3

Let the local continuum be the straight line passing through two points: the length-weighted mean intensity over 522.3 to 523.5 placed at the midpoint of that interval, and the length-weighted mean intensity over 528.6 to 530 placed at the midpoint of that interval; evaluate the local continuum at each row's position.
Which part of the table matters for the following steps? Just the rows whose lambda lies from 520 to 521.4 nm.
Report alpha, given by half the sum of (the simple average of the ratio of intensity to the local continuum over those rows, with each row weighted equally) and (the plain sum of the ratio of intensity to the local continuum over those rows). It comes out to 3.4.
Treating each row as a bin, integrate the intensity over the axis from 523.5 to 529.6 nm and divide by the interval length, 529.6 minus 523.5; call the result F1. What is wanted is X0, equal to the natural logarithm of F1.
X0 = 2.822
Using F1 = 16.8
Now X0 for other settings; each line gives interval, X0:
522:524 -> 2.810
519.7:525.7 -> 2.800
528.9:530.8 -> 2.876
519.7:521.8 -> 2.771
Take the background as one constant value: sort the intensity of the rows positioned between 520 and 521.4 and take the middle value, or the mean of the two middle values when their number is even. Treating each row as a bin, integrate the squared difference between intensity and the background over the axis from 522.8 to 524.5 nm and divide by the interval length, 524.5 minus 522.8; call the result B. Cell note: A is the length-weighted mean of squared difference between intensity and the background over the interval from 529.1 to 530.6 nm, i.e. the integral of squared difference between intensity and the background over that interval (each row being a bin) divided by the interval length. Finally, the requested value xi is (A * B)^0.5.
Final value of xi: 3.5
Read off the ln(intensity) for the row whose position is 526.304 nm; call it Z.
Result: 2.75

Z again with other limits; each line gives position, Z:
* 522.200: 2.75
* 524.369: 2.84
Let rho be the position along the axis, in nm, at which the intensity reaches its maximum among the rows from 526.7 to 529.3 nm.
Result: 528.977 nm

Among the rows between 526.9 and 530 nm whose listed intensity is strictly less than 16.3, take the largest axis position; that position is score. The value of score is 529.709 nm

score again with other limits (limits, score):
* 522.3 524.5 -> 522.681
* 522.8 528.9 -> 527.275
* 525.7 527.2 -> 527.032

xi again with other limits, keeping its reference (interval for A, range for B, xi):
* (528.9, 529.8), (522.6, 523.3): 1.5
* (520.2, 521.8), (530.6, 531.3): 3.4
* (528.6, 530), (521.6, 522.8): 1.6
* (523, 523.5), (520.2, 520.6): 0.7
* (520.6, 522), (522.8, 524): 1.9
